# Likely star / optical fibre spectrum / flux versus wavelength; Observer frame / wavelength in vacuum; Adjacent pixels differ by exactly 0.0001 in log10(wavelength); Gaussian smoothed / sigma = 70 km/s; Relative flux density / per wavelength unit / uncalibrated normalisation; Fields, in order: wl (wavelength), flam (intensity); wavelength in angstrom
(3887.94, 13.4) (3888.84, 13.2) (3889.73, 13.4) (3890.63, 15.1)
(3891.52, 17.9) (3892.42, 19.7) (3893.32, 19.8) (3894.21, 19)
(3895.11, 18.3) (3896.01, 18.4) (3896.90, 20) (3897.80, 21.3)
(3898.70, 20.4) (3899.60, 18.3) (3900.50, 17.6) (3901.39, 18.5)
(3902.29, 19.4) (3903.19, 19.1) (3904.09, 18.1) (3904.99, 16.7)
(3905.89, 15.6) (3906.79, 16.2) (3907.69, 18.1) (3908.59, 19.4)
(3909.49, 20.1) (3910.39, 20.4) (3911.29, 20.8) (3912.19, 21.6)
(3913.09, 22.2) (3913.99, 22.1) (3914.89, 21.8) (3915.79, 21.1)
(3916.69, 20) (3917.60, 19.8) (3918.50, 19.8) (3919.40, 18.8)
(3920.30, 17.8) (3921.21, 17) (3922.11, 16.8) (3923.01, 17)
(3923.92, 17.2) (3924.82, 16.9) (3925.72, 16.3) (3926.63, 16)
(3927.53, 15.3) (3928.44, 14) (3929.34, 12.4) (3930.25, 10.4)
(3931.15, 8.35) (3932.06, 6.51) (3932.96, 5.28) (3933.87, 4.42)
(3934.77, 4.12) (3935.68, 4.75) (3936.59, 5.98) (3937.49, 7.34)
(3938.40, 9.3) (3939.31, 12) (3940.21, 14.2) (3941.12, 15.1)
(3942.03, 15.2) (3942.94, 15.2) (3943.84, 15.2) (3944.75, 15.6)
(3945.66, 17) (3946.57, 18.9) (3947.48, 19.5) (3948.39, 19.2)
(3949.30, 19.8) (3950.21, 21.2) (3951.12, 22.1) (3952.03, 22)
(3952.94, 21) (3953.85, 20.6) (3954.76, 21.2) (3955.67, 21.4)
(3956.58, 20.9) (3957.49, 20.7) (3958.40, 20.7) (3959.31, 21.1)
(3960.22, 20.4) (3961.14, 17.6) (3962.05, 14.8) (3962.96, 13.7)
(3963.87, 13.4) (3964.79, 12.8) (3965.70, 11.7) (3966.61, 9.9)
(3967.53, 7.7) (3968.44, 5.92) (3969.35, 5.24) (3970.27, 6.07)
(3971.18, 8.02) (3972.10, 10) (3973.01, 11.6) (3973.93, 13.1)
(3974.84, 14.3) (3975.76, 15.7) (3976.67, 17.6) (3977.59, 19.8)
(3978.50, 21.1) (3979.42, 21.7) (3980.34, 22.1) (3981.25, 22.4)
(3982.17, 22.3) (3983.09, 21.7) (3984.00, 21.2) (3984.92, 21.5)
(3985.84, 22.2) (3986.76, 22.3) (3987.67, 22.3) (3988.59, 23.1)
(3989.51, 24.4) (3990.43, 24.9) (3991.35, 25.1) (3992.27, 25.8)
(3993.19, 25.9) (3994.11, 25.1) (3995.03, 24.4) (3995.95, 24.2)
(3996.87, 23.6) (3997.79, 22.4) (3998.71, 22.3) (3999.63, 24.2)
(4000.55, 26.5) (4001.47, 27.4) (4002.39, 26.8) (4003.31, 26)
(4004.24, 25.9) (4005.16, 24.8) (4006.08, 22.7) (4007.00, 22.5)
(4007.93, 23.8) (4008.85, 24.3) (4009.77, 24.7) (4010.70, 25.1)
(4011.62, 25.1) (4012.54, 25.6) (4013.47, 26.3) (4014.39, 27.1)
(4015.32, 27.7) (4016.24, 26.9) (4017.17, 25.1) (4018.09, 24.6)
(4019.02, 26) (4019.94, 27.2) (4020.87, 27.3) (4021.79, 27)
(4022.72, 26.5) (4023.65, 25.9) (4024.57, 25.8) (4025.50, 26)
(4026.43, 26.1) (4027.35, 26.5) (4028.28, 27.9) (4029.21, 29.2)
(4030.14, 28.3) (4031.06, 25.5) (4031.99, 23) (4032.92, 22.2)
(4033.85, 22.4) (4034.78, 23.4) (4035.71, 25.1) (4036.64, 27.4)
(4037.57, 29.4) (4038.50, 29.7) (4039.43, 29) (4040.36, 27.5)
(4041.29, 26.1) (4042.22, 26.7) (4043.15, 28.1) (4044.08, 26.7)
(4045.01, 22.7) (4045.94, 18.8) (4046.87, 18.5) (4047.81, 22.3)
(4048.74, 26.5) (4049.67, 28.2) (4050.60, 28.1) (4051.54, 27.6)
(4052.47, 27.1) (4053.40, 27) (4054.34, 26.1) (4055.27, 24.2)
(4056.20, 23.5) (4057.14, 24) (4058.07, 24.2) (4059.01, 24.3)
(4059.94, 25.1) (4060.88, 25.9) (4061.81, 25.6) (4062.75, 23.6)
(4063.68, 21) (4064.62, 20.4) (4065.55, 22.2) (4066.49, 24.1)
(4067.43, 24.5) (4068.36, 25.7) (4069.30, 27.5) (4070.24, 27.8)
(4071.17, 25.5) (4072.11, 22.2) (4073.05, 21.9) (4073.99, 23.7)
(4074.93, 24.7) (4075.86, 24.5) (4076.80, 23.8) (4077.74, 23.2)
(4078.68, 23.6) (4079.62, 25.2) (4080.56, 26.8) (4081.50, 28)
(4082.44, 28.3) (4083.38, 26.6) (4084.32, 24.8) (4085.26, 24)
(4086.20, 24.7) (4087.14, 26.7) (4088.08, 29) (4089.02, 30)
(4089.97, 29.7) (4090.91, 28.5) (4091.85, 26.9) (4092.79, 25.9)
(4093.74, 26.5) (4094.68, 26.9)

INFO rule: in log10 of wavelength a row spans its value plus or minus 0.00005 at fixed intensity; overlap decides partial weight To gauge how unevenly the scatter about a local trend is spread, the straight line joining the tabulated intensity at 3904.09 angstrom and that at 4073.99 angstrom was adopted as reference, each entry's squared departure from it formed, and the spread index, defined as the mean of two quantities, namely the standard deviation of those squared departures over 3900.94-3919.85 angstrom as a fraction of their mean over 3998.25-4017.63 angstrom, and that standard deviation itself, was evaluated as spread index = 2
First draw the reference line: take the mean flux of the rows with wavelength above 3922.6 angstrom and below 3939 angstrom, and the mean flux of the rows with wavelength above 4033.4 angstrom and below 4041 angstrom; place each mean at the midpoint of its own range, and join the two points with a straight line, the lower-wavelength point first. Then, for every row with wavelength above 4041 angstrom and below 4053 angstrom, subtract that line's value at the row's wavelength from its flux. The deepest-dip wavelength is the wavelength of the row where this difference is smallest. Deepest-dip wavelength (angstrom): 4046.87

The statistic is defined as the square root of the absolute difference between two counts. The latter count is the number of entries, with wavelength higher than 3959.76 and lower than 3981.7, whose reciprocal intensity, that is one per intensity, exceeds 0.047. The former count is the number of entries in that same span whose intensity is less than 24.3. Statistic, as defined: 1.7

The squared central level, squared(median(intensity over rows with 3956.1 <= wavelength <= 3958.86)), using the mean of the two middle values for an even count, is 428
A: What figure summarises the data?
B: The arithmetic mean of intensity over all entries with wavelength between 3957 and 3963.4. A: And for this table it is 18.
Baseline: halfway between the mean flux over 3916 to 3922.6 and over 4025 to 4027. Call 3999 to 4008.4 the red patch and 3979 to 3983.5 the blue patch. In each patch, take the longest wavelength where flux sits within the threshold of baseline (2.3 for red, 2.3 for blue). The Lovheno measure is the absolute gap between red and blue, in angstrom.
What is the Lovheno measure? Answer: 24.8 angstrom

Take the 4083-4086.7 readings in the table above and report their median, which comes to 25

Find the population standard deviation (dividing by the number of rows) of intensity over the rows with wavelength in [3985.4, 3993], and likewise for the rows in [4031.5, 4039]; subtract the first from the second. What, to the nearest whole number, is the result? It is 2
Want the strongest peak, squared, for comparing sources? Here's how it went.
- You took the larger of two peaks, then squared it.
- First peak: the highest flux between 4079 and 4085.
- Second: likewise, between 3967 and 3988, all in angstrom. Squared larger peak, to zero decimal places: 801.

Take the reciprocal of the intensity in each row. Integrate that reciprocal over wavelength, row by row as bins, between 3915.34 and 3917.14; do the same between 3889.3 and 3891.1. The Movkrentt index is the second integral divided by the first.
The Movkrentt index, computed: 1.44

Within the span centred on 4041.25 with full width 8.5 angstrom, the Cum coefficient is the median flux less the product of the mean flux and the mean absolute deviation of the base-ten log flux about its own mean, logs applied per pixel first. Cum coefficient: 27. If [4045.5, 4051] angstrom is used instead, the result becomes 23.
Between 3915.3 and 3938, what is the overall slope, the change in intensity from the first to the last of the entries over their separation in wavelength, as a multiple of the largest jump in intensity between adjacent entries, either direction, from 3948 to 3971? -0.23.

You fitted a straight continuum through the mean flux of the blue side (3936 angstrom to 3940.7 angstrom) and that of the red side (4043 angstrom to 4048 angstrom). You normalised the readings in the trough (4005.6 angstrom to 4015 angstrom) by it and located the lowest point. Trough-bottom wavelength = 4007.00 angstrom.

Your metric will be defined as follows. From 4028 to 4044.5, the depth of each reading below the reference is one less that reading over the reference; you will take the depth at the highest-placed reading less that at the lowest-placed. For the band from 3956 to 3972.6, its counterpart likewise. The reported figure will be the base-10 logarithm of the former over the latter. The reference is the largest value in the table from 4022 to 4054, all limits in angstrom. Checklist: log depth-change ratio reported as -0.96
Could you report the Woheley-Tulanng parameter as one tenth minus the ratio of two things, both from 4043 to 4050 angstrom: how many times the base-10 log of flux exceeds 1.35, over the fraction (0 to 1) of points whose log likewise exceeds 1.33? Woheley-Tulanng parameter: -6.6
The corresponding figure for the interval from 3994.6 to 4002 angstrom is -6.9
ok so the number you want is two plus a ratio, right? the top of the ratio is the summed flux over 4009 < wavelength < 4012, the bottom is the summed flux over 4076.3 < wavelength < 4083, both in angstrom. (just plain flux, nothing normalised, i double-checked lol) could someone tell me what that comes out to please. 2.4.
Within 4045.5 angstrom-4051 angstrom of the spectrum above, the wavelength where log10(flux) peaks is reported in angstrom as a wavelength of 4049.67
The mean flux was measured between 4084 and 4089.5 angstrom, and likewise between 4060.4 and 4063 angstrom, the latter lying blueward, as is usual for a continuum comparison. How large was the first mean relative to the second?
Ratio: 1.06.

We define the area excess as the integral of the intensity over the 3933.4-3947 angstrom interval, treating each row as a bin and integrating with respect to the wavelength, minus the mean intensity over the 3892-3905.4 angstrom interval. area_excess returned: 139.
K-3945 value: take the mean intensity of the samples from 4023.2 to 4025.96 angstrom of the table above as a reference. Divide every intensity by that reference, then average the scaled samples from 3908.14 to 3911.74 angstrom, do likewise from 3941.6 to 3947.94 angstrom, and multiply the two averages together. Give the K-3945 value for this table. 0.50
